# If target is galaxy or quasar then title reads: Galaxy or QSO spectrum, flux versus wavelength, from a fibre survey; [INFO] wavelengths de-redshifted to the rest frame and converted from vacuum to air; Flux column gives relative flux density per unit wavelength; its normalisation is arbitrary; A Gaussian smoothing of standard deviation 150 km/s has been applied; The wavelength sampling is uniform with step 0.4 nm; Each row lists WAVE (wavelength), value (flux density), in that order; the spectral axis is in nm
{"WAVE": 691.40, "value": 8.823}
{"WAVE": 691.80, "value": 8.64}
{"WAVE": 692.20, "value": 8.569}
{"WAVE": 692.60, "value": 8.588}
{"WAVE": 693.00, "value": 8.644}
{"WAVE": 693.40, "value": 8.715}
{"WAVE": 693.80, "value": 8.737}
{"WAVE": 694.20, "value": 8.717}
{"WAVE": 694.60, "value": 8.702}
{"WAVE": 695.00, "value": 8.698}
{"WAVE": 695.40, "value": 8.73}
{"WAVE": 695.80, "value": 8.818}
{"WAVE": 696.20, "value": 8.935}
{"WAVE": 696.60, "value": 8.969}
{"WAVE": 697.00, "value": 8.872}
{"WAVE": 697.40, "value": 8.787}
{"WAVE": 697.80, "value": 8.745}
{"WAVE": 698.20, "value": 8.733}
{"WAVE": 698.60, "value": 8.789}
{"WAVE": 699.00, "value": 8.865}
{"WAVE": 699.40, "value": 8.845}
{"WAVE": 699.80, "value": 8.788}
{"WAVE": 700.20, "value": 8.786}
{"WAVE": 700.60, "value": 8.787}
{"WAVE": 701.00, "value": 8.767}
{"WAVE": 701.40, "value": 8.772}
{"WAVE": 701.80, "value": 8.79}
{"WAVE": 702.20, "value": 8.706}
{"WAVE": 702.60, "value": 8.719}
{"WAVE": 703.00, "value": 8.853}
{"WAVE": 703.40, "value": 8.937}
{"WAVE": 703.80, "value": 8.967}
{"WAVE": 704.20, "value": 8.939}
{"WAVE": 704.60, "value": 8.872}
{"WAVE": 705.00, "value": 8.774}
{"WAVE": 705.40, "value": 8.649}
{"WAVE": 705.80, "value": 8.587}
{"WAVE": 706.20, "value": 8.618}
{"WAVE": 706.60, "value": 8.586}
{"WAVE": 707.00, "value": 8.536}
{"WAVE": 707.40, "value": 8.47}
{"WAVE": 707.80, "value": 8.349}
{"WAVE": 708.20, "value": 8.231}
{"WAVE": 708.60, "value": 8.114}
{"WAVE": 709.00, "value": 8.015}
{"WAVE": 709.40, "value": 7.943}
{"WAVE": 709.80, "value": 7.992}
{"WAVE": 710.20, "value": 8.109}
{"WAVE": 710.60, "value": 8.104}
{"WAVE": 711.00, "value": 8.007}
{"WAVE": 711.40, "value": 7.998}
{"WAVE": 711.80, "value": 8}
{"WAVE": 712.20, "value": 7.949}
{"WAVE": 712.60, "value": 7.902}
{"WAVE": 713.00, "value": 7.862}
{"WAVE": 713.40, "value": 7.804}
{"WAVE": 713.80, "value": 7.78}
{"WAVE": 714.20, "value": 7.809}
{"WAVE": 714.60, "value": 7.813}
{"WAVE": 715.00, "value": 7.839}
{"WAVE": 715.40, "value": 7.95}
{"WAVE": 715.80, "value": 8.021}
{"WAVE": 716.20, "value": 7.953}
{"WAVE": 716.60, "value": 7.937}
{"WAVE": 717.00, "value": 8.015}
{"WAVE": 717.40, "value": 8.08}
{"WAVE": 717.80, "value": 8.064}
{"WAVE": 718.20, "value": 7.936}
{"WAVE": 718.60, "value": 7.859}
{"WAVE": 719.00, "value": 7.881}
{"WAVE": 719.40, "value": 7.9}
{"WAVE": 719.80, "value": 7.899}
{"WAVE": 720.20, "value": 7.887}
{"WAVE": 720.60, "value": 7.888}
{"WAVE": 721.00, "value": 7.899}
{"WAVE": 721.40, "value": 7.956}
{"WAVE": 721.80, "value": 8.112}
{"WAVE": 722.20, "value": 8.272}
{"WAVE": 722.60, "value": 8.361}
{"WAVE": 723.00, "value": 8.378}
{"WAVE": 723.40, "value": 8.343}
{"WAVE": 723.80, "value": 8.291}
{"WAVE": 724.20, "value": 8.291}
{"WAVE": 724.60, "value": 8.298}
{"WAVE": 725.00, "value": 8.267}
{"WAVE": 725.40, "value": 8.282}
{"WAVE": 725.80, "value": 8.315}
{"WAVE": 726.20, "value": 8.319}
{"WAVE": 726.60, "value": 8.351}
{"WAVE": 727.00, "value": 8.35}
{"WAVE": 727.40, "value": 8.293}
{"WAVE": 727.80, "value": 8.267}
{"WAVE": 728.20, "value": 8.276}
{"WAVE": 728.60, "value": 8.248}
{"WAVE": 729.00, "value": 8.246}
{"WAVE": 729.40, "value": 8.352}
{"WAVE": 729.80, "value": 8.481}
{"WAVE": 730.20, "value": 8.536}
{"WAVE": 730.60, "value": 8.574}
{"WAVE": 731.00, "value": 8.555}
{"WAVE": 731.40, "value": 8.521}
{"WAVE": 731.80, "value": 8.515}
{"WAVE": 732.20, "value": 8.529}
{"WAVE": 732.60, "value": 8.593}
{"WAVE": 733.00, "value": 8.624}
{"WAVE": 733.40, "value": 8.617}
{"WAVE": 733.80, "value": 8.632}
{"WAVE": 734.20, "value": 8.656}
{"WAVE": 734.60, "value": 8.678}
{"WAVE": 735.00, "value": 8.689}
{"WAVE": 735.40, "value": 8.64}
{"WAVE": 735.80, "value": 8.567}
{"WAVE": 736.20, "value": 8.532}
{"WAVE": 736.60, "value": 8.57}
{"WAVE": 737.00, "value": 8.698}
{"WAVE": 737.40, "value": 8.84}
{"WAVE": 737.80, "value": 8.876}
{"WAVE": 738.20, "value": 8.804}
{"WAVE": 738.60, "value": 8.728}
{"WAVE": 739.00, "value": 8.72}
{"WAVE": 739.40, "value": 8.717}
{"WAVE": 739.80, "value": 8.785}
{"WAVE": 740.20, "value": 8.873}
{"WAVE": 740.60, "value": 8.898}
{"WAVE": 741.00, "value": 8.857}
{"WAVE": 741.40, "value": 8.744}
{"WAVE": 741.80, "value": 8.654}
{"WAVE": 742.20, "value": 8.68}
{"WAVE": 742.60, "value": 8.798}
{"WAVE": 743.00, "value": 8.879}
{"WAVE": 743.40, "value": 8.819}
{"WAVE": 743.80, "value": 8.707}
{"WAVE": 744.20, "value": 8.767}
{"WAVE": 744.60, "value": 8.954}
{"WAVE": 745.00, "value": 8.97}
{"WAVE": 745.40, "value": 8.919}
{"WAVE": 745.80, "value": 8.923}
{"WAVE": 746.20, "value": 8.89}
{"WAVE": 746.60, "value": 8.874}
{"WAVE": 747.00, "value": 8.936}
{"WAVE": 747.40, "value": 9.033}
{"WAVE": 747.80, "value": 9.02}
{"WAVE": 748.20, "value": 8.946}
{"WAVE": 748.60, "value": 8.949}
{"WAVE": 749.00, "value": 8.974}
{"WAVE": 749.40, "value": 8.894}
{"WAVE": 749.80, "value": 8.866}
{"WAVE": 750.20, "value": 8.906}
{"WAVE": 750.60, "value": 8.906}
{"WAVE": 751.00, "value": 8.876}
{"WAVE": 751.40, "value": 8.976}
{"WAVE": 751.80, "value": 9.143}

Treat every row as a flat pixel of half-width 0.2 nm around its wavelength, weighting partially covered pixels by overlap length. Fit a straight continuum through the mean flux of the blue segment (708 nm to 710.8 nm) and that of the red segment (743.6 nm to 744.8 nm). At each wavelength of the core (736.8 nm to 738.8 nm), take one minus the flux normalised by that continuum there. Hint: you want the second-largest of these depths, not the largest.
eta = -0.005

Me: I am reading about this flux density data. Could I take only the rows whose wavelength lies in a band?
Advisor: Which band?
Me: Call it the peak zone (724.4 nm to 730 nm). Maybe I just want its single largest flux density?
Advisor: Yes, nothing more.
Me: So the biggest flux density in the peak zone 8.481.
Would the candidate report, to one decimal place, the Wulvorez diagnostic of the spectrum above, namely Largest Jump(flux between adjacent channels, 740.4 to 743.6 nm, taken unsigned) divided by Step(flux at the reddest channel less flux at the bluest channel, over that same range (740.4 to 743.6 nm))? -1.5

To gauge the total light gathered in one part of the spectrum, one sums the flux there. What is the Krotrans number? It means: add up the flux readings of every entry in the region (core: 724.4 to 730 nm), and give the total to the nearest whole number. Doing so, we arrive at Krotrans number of 116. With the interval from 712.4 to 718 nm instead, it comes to 111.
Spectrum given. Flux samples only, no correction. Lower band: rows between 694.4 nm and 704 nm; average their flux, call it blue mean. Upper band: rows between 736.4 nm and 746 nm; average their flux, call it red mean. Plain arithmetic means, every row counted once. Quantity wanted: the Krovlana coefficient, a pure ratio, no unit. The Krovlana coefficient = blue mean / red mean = 1.00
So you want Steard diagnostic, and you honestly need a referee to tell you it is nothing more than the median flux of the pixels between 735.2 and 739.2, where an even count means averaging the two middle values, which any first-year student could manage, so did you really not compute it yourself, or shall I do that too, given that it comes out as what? 8.7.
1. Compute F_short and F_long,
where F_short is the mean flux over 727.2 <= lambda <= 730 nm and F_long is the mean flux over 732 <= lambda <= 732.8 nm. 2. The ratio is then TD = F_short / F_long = 0.97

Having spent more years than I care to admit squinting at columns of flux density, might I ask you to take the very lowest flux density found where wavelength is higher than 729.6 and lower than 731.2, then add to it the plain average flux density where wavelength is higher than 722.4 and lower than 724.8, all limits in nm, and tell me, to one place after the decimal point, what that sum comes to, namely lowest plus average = 16.8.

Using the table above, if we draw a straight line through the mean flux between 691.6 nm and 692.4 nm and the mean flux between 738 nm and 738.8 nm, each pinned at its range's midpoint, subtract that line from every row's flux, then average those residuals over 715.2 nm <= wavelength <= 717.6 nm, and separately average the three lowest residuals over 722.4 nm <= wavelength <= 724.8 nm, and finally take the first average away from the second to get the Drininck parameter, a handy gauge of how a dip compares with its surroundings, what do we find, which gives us 0.27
